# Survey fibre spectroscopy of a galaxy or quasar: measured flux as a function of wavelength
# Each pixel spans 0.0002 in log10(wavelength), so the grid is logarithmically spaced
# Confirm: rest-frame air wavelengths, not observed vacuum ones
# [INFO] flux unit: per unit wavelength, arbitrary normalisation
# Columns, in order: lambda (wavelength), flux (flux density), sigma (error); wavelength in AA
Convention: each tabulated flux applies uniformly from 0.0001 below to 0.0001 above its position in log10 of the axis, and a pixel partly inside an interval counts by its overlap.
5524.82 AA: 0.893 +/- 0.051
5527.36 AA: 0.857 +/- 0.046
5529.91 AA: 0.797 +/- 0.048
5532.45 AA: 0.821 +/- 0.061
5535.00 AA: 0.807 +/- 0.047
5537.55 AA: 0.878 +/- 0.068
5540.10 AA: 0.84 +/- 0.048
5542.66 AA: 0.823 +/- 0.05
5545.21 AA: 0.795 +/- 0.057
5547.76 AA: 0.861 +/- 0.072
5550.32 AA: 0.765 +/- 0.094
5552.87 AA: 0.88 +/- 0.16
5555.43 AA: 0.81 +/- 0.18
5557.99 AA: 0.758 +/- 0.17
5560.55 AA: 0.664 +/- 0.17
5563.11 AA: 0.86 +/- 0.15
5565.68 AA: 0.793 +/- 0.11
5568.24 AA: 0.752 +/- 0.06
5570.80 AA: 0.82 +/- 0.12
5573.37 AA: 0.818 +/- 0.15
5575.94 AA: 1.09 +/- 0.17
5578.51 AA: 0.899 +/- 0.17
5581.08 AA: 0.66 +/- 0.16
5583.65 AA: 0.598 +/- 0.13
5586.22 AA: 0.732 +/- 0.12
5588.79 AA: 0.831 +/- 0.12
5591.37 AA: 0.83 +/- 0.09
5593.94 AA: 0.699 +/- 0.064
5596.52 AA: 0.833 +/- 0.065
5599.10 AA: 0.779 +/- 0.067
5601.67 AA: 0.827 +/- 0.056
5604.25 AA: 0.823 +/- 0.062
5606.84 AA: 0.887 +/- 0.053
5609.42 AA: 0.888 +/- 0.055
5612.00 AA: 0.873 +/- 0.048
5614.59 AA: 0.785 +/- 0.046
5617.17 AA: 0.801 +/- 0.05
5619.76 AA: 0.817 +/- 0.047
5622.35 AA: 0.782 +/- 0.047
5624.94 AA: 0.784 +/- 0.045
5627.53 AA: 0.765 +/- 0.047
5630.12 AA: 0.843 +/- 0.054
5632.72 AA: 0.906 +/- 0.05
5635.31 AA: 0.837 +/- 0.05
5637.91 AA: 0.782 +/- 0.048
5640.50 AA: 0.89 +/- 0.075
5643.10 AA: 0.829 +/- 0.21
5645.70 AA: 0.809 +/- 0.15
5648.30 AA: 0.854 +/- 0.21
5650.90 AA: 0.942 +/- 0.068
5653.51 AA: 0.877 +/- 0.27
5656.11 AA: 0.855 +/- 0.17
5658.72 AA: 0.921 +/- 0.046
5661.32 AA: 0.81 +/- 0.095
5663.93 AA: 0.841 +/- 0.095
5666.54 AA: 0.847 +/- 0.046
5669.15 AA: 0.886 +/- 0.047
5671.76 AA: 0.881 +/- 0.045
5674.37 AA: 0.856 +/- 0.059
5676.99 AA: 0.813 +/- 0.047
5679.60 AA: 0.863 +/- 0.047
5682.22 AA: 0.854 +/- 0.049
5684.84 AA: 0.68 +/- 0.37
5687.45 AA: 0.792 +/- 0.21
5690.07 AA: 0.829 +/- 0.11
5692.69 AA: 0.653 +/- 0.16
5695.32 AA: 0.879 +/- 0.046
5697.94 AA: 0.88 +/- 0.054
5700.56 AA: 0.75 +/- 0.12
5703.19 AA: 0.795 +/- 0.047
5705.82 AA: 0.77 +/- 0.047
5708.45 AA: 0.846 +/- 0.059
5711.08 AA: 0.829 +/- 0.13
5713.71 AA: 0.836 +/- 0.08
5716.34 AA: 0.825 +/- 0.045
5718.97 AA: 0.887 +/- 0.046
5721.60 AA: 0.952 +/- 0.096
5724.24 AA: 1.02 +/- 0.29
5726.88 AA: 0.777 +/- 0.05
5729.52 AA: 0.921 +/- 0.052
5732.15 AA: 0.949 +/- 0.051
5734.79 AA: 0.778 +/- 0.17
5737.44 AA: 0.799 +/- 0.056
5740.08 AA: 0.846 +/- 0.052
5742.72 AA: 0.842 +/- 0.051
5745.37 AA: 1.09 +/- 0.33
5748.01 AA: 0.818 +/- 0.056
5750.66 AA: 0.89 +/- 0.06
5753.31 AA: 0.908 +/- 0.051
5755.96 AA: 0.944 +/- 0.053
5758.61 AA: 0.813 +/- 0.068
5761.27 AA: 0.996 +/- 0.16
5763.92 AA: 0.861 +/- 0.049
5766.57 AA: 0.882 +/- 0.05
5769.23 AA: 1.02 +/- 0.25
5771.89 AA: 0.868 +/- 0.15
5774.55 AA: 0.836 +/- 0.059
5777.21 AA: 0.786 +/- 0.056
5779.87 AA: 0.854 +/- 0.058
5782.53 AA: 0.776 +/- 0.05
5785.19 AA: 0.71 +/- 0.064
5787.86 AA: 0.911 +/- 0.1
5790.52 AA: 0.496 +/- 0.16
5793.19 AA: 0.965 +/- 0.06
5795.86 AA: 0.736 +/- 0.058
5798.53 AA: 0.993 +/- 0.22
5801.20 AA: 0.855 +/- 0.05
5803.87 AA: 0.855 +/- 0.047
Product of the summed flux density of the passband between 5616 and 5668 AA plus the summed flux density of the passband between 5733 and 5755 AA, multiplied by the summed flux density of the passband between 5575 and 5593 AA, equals 134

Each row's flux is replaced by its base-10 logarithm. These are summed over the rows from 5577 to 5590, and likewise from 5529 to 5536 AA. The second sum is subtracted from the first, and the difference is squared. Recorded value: 0.15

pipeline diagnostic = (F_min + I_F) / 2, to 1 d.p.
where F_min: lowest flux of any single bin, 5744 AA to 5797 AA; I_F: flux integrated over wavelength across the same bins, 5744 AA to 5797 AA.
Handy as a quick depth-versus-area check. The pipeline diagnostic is 23.0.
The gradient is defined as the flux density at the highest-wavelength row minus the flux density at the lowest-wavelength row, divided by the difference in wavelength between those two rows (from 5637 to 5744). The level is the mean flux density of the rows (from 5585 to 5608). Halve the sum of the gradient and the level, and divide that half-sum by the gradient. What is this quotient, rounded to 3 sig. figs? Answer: 703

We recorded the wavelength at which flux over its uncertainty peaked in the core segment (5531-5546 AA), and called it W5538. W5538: 5540.10 AA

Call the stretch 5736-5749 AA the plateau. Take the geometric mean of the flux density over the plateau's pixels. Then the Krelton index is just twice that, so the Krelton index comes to 1.75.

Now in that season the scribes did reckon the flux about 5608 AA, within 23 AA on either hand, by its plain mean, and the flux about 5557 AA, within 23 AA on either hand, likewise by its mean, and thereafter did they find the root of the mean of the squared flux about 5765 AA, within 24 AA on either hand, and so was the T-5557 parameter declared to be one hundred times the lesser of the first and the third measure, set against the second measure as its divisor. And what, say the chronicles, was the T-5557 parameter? 98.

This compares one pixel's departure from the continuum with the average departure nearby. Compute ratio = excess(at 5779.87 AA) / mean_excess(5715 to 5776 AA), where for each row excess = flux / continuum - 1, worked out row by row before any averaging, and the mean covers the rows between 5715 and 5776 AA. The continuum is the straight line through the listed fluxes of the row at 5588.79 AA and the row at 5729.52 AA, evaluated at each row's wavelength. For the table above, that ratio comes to 2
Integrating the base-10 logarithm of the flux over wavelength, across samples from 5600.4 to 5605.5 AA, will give -0.43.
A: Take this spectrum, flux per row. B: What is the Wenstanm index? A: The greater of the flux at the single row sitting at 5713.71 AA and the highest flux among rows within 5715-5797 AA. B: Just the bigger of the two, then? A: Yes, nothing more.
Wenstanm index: 1.09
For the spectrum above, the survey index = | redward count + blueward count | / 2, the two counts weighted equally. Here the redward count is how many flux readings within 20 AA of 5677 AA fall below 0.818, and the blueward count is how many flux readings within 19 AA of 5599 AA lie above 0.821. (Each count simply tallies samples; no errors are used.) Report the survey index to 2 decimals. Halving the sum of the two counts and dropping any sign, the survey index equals 6.50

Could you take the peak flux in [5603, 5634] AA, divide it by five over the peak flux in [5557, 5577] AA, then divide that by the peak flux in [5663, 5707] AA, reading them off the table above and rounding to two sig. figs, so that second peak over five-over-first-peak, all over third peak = 0.22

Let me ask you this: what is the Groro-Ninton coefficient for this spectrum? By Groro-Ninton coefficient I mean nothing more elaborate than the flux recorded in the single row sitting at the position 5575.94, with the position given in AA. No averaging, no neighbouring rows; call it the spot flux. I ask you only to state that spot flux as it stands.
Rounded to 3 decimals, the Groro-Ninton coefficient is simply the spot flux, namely 1.090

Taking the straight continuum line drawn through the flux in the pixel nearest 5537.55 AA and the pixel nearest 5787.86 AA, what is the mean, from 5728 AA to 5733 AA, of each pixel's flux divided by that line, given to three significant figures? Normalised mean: 1.03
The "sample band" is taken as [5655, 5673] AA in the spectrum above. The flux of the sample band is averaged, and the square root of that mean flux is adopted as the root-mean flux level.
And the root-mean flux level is 0.929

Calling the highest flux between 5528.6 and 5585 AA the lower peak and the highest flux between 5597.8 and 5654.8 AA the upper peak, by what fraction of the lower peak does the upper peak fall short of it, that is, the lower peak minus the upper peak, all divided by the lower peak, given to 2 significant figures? 0.14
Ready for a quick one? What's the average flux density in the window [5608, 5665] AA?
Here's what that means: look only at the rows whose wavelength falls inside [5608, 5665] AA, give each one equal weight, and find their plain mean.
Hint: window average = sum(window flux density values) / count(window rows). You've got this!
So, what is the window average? 0.84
